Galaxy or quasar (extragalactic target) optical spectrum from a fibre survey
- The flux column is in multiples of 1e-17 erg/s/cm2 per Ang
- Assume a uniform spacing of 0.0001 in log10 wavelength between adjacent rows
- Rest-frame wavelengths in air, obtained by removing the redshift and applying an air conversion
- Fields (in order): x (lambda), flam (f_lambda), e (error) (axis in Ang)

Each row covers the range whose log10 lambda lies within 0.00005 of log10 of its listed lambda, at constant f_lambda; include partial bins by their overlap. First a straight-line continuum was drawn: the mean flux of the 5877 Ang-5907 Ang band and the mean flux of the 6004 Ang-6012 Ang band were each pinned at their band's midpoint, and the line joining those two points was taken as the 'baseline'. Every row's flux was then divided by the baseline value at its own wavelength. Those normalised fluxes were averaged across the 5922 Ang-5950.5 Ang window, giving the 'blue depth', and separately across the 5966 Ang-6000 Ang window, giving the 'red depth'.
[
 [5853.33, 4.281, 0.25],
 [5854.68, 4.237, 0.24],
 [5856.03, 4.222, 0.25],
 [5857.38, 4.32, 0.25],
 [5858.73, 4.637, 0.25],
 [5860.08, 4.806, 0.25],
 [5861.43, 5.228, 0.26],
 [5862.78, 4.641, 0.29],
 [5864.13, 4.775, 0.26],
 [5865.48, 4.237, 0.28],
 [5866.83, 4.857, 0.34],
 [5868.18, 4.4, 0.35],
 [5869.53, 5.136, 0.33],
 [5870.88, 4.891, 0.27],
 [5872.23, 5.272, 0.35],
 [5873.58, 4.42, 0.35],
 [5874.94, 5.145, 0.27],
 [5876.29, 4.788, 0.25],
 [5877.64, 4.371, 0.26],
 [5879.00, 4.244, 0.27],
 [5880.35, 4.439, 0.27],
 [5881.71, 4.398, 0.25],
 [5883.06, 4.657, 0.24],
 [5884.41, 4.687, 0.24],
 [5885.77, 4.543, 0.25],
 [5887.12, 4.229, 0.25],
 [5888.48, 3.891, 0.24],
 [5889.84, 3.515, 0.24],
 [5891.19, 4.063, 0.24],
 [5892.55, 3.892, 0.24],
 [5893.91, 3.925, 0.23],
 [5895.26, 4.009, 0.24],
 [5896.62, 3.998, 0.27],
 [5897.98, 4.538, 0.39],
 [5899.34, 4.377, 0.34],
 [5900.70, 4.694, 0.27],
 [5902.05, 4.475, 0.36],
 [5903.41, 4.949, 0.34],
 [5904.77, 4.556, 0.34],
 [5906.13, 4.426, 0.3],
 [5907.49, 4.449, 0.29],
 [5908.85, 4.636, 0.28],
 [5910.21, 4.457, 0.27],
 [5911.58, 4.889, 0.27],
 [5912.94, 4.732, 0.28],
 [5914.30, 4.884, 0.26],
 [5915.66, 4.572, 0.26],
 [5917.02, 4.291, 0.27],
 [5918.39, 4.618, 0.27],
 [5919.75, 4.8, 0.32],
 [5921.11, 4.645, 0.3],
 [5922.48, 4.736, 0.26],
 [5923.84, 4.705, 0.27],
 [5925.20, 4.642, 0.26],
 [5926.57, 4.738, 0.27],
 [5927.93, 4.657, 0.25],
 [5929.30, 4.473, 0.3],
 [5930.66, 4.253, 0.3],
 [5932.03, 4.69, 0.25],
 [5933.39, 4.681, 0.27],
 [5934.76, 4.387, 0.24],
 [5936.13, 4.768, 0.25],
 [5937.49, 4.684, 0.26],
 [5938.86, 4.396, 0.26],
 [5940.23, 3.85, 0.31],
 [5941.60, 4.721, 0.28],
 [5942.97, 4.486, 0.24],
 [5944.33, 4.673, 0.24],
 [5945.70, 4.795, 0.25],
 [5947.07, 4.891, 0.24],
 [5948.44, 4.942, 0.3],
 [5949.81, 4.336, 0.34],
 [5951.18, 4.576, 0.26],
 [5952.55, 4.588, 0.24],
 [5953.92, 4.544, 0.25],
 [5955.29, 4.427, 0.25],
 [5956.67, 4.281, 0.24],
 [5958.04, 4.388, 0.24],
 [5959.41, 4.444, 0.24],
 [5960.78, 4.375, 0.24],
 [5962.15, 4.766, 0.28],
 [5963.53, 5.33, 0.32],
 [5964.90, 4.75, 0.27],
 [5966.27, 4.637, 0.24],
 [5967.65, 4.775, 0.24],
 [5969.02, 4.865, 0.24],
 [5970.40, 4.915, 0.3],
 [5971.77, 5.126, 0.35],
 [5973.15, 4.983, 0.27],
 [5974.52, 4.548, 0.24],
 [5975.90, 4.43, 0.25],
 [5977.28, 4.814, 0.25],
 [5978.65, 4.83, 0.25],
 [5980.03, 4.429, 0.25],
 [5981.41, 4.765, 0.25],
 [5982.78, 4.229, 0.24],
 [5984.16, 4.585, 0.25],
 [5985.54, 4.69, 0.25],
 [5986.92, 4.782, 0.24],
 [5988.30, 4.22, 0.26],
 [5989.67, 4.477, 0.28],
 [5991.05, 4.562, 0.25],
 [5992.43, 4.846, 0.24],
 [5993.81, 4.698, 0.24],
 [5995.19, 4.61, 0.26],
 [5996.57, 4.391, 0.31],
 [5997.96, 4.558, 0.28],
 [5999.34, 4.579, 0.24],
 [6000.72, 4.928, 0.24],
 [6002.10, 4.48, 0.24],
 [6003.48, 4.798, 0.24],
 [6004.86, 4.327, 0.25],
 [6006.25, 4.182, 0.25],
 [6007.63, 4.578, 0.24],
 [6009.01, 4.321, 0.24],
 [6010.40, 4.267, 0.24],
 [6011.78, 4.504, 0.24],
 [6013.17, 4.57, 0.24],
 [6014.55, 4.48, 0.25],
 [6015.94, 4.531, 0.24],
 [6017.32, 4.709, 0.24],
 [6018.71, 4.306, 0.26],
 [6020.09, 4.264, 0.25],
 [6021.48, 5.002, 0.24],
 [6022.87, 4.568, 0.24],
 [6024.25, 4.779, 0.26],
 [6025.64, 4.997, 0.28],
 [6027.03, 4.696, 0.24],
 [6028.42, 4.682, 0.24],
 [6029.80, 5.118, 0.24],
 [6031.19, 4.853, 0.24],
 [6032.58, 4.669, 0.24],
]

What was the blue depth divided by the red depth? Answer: 0.992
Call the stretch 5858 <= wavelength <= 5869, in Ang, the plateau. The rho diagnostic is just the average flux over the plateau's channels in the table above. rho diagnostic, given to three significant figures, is 4.70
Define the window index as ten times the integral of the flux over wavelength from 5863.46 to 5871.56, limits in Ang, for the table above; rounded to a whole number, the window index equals 382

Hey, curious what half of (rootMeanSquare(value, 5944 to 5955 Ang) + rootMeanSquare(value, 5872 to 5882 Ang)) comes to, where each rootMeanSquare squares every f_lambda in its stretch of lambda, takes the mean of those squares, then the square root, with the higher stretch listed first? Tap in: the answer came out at 4.66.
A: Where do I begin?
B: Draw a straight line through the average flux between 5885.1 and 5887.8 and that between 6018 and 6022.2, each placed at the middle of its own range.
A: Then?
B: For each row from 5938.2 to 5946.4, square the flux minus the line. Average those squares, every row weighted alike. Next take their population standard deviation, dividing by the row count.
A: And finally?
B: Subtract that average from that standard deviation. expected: 0.02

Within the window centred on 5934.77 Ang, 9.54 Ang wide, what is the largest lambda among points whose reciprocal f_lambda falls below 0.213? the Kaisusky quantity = 5936.13 Ang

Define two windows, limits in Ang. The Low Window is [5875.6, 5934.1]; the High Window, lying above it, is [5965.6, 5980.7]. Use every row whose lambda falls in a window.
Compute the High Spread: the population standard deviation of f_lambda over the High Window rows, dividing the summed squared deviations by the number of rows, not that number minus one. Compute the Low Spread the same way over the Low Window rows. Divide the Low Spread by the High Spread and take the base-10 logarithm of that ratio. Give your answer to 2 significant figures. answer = 0.16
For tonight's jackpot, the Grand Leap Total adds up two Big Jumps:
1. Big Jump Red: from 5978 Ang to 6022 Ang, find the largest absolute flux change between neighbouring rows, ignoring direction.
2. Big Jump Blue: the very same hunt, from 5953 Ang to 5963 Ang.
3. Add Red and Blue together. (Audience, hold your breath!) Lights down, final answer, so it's 1.13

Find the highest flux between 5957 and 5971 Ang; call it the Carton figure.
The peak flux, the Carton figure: 5.33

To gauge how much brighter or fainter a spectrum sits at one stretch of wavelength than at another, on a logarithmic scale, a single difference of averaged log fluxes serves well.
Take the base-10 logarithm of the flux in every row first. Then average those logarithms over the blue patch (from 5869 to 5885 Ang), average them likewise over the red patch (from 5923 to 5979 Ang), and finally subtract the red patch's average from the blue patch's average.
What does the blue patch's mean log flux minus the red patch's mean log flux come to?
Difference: 0.006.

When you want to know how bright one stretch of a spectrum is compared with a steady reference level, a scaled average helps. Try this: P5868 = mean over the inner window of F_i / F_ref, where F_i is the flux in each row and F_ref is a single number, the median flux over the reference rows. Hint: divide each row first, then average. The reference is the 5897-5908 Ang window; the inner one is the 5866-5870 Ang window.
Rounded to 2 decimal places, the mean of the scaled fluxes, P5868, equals 1.06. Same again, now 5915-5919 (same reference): 1.00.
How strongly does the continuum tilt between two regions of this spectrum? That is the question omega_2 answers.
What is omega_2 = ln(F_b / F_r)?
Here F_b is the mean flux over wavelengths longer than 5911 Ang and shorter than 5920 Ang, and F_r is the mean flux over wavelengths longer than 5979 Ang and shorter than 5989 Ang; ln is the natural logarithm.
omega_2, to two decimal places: 0.03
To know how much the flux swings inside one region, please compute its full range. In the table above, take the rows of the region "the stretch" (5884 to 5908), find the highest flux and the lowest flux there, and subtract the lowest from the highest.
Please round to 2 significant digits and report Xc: 1.4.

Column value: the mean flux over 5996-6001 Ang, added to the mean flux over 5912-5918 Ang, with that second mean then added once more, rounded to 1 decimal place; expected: 13.9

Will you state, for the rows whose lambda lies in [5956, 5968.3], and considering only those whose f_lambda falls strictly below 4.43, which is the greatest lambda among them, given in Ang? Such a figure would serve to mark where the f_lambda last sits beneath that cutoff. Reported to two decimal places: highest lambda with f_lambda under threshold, 5960.78 Ang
